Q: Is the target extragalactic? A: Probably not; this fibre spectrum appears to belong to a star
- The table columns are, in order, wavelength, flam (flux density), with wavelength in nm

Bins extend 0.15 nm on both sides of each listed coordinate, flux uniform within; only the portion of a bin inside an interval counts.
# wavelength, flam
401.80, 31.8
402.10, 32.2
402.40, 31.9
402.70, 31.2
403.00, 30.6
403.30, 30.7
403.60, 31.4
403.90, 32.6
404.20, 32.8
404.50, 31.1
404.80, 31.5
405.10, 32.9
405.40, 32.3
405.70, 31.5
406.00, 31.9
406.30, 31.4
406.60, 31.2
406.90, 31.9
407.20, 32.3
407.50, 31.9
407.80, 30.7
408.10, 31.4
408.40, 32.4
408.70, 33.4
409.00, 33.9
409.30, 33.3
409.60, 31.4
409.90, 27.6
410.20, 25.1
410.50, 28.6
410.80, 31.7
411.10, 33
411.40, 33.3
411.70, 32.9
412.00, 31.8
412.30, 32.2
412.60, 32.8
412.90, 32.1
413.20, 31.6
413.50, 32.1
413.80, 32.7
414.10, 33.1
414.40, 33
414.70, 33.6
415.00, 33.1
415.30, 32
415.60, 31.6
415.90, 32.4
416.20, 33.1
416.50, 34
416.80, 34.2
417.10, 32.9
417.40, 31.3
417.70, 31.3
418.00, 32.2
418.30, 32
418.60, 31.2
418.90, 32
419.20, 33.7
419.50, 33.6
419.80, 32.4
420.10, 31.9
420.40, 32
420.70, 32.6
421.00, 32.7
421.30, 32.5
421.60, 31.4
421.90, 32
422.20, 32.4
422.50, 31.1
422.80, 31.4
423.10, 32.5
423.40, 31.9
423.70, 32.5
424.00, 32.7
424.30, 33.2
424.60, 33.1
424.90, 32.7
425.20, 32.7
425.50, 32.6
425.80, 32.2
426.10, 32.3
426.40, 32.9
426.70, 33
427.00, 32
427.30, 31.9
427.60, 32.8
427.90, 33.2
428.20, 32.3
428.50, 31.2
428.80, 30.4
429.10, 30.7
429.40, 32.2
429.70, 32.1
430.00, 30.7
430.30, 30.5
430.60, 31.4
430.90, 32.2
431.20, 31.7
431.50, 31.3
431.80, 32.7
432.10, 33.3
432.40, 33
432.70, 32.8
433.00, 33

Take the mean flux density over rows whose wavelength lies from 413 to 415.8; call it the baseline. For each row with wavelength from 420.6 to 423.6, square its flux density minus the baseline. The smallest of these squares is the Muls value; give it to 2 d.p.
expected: 0.00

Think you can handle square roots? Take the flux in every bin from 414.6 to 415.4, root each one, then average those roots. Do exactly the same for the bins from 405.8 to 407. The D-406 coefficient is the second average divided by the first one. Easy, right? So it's 0.98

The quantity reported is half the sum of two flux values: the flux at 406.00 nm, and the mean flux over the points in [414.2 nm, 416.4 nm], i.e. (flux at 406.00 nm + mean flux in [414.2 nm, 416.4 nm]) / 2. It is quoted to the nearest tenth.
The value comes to 32.3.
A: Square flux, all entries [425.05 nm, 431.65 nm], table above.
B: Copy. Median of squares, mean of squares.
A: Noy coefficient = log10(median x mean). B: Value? 6.02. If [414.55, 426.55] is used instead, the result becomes 6.05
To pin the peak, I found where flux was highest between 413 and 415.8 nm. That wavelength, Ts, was 414.70 nm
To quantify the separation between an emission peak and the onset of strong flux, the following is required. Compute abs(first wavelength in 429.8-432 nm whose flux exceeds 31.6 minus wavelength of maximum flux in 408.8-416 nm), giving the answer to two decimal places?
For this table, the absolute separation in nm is 21.90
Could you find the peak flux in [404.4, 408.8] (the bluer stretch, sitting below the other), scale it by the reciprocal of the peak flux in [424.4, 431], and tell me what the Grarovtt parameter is 1.01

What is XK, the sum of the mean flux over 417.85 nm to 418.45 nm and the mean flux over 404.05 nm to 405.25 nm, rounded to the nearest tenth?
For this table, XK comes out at 64.2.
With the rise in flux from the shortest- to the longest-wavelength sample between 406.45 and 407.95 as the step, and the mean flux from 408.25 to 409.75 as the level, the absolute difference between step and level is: 33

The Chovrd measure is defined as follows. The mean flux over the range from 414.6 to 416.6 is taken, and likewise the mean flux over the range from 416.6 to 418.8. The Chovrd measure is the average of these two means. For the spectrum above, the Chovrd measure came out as 32.49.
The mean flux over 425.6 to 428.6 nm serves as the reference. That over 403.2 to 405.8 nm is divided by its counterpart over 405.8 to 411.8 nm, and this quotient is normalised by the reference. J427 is 0.0313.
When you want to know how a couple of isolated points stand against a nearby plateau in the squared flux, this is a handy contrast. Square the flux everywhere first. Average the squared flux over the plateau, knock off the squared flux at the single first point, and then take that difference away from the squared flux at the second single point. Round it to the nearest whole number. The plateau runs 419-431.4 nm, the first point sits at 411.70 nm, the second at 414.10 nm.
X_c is 1142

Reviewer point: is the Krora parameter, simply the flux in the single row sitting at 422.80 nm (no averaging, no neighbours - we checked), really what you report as 31.4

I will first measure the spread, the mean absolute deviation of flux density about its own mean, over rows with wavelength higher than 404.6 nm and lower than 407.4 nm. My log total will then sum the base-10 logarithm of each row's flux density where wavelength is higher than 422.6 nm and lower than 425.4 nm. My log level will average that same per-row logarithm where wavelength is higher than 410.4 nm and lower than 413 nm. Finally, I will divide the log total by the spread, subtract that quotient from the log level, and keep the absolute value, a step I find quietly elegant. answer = 31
